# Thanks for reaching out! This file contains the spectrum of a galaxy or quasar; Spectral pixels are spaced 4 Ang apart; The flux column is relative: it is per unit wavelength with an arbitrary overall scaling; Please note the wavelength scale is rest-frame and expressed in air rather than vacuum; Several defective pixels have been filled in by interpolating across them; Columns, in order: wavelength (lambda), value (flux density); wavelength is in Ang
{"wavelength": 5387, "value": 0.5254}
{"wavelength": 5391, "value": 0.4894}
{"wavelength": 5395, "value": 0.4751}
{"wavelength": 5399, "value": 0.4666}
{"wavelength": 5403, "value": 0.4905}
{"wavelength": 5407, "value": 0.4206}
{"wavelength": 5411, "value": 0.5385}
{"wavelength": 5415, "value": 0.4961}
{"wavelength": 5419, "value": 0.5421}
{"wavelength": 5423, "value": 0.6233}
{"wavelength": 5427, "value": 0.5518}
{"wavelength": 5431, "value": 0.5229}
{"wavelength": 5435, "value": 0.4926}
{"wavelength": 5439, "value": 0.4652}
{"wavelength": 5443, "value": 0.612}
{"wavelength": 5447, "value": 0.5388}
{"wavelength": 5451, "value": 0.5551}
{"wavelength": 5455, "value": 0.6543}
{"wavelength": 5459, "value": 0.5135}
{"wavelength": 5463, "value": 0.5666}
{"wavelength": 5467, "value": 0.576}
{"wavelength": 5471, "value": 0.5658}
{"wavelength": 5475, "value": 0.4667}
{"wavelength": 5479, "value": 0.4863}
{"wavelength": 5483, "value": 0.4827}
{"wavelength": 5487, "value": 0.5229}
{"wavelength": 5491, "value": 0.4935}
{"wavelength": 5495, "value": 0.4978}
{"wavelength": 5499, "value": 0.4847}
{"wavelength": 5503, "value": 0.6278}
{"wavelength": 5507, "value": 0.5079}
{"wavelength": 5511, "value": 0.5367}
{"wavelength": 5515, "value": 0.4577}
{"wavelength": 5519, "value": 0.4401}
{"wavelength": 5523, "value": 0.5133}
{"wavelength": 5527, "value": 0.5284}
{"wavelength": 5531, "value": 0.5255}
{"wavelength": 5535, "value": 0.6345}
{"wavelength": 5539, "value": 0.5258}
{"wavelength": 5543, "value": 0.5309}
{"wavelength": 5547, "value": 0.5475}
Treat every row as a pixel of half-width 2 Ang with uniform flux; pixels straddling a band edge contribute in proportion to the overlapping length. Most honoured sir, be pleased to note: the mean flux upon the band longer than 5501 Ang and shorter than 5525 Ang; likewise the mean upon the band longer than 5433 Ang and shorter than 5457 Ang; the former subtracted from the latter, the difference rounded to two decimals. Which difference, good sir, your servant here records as 0.04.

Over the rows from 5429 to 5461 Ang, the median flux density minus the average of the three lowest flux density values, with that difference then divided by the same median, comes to 0.076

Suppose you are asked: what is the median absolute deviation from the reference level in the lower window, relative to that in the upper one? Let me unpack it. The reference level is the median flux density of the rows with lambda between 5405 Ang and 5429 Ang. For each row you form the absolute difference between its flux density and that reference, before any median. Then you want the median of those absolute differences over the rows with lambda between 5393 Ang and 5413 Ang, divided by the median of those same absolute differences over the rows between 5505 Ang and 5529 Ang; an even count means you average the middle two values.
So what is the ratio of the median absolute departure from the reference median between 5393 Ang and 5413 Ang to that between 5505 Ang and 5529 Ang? 2.2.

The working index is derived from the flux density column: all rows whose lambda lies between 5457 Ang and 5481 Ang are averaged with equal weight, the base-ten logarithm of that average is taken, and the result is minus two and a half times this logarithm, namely 0.69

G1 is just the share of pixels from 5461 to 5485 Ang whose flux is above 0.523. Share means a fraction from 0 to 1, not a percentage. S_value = 0.50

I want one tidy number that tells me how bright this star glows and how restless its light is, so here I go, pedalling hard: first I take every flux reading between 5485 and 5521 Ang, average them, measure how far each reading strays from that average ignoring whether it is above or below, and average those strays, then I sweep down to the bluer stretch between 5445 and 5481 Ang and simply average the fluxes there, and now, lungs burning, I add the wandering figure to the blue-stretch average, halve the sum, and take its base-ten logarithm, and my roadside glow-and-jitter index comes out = -0.535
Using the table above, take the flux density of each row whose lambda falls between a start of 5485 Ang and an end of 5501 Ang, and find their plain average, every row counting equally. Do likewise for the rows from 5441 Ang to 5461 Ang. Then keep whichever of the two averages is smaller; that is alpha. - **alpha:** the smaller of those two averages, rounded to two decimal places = 0.50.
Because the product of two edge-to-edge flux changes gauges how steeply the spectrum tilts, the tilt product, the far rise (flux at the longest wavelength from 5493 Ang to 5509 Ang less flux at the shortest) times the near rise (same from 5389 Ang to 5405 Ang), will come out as 0.0000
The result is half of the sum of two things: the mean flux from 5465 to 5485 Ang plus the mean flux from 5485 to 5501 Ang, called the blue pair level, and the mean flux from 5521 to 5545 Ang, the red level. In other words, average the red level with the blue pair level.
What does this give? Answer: 0.779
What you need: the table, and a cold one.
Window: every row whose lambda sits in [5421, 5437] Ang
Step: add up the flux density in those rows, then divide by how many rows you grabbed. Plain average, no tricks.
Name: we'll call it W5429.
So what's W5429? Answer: 0.548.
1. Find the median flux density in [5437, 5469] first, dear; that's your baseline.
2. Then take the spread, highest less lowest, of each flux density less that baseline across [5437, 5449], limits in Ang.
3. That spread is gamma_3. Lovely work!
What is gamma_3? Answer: 0.15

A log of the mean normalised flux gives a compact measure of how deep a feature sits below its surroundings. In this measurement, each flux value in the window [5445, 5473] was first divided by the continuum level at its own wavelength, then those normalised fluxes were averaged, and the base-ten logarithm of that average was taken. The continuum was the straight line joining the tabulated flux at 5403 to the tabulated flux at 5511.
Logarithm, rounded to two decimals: 0.04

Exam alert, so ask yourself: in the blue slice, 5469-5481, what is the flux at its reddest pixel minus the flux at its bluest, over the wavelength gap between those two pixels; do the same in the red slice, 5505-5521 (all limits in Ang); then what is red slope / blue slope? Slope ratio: 1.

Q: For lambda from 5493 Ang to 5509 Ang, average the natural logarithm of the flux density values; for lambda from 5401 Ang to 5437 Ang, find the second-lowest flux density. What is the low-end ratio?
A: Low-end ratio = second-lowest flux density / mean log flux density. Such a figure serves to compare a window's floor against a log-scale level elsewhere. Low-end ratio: -0.76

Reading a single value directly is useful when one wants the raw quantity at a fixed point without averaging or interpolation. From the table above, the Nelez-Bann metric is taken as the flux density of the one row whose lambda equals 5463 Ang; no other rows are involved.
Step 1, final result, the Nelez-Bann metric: 0.5666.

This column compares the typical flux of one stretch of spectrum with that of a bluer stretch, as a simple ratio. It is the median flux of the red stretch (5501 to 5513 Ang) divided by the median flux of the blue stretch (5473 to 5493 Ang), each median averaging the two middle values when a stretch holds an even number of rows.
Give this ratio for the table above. 1.10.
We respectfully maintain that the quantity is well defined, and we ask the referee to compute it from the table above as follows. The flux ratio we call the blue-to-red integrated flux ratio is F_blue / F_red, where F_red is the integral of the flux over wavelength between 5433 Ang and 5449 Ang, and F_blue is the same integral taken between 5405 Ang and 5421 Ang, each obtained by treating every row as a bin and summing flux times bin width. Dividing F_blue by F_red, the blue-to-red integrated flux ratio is 0.95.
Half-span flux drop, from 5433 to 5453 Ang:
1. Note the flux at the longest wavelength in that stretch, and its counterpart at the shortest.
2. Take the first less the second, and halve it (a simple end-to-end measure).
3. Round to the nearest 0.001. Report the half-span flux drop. 0.031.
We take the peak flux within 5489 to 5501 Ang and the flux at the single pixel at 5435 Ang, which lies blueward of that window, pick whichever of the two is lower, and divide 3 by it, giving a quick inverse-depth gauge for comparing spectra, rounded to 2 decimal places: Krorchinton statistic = 6.09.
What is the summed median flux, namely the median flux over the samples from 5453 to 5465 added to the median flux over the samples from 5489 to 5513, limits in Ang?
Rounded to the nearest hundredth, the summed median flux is 1.07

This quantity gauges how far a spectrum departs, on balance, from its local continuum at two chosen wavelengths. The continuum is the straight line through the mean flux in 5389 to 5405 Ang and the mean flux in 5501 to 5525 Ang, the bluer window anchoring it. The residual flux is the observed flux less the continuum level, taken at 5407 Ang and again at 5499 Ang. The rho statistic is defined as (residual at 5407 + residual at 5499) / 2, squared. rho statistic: 0.0019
